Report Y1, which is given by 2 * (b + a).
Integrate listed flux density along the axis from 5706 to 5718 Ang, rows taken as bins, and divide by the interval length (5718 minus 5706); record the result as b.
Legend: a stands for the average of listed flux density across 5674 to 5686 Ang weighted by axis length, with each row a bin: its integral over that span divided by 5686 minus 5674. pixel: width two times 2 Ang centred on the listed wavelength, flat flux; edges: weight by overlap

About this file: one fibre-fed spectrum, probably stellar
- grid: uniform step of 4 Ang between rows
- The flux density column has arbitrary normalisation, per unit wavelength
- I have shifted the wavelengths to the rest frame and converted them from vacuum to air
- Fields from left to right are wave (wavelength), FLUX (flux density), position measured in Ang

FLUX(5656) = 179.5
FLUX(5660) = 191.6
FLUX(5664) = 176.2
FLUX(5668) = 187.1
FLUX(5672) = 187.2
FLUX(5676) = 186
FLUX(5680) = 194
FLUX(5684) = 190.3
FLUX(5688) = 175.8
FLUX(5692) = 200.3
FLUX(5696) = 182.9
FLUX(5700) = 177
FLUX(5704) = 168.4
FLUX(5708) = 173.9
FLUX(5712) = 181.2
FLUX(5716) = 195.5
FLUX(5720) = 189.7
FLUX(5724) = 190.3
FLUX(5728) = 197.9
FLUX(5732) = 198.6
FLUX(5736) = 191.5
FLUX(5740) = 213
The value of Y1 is 747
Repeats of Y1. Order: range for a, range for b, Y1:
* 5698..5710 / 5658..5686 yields 721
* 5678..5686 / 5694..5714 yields 738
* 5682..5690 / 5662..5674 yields 733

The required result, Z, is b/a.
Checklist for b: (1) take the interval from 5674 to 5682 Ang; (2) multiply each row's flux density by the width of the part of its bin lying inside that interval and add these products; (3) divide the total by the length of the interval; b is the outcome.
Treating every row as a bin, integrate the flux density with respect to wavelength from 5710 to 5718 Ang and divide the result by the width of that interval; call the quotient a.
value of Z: 1.01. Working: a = 188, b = 190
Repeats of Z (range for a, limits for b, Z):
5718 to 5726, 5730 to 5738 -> 1.03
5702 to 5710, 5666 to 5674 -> 1.09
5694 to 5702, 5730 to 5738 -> 1.08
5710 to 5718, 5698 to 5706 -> 0.92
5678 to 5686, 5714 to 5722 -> 1.00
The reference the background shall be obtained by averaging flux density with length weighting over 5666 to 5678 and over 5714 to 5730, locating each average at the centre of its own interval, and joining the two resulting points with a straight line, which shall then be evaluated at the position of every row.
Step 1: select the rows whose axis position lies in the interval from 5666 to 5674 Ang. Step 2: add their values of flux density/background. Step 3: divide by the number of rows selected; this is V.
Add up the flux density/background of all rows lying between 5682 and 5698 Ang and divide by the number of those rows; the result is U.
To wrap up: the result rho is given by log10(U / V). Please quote -0.006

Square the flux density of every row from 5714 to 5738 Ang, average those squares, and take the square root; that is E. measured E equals 194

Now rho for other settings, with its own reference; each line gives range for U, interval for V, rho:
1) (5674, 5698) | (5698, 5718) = 0.028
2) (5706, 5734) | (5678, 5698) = -0.008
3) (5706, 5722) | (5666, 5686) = -0.020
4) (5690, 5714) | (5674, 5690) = -0.020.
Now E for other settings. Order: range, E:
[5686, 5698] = 187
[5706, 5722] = 185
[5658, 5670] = 185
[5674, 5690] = 187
